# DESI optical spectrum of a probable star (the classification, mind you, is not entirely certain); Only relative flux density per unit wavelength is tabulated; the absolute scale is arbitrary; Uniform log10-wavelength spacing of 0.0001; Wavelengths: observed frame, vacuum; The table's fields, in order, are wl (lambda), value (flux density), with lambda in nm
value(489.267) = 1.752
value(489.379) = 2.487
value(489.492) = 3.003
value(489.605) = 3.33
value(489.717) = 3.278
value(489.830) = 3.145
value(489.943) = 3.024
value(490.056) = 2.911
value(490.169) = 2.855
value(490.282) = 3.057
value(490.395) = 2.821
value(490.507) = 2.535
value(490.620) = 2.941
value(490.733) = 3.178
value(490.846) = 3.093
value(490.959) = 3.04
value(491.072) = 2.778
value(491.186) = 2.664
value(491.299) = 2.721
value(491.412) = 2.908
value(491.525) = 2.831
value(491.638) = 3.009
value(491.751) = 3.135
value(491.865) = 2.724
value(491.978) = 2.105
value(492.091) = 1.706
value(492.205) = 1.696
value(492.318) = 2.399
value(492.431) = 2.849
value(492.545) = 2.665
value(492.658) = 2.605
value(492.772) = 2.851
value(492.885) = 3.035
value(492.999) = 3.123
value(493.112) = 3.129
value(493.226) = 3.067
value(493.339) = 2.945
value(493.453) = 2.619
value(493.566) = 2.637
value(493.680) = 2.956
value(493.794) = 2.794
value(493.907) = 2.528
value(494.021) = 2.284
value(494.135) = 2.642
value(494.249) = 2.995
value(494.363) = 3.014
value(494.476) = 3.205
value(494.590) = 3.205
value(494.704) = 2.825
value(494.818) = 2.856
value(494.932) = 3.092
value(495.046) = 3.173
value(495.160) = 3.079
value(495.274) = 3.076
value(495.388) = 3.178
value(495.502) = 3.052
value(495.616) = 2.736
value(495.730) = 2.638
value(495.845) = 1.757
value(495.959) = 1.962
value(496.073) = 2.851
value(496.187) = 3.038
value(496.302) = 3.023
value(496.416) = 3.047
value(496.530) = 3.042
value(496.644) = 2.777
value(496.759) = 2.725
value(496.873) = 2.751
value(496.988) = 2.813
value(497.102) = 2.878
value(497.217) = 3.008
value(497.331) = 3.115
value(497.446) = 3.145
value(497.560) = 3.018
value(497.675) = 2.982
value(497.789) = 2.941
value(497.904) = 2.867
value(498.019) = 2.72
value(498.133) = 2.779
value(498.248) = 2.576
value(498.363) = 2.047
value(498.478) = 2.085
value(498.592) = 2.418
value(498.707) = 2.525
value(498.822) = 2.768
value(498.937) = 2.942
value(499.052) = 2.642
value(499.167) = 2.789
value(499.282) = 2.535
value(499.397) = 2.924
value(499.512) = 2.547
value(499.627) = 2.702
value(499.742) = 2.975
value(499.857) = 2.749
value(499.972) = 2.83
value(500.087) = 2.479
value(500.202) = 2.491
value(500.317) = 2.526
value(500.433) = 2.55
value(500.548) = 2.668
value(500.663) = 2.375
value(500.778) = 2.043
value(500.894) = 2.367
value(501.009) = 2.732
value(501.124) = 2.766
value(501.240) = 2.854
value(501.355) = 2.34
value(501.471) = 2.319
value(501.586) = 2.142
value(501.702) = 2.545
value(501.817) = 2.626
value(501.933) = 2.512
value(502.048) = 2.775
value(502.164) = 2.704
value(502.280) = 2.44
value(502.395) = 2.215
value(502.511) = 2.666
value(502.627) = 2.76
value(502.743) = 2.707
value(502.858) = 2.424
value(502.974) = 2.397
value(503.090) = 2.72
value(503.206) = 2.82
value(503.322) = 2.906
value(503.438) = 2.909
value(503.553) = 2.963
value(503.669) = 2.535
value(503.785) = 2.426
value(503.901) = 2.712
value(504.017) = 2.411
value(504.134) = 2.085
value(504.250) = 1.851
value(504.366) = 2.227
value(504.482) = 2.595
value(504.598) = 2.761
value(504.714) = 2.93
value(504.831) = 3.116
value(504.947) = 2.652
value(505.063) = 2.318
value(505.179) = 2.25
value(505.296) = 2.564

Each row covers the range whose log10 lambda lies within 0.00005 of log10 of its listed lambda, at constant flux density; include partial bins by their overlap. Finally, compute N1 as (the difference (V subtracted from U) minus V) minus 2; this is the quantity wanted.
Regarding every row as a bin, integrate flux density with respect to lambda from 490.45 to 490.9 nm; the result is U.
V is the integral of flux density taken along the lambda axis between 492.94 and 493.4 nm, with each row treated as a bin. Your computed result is -3.5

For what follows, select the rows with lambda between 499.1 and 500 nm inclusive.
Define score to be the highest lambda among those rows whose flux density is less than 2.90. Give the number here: 499.972 nm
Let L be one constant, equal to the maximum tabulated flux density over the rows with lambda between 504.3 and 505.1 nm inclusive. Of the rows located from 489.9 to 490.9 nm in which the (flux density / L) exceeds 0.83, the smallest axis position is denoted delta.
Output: 489.943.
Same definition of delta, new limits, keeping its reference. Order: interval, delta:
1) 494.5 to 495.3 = 494.590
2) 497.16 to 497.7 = 497.217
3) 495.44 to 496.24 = 495.502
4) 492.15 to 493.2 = 492.431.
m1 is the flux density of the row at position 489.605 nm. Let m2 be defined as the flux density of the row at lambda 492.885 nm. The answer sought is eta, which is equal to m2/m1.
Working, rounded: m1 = 3.33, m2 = 3.035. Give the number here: 0.91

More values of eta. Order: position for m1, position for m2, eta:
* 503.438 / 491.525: 0.97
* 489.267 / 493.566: 1.51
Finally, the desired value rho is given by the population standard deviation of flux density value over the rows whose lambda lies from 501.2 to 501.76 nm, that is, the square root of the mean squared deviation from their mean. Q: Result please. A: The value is 0.24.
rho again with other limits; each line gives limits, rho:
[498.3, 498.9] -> 0.27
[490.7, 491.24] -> 0.20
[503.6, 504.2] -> 0.20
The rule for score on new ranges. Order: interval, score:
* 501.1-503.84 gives 503.785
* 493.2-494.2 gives 494.135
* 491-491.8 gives 491.525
